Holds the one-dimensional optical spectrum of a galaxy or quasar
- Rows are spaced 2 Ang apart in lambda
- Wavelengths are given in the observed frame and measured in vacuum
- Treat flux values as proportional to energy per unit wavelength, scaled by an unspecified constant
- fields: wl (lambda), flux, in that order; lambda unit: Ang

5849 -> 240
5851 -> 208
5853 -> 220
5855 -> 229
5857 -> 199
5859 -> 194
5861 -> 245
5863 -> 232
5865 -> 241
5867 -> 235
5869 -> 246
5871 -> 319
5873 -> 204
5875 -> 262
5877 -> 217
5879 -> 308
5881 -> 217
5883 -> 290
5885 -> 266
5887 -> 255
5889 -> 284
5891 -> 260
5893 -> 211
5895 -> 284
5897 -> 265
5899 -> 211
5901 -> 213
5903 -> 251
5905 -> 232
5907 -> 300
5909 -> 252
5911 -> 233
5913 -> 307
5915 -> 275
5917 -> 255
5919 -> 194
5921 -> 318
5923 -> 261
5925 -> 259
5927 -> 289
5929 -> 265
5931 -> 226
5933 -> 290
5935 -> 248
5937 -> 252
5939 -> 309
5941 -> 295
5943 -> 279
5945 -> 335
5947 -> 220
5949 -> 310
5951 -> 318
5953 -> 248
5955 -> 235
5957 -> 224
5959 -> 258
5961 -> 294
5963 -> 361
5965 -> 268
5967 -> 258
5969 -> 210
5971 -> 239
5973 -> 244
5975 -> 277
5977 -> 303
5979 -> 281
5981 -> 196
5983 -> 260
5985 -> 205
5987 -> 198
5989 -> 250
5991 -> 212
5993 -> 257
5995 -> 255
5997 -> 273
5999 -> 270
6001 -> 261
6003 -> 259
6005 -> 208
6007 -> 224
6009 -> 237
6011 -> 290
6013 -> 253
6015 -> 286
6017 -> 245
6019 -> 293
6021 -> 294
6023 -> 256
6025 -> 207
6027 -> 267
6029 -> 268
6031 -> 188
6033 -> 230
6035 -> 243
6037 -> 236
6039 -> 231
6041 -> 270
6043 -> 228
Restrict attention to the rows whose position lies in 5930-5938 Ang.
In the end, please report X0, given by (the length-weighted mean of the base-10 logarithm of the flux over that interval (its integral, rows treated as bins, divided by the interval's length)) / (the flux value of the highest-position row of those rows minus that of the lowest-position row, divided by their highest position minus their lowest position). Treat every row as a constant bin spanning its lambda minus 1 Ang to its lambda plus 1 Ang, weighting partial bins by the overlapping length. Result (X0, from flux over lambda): 0.6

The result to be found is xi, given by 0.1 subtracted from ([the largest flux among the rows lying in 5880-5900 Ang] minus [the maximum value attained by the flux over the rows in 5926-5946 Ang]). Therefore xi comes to -45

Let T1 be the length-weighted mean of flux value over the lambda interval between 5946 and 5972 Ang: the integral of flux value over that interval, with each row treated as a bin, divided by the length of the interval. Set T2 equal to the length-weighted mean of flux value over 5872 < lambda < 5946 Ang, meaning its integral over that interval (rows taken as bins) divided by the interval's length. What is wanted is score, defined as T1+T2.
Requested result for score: 526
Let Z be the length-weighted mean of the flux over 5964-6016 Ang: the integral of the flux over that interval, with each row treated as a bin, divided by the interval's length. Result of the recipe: 249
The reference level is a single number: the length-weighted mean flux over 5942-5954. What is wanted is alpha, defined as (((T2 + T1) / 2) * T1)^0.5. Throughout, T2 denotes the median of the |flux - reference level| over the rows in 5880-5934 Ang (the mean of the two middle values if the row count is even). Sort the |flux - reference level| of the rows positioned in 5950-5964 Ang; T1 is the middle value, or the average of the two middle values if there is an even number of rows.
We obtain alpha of 34.1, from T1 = 37.0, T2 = 26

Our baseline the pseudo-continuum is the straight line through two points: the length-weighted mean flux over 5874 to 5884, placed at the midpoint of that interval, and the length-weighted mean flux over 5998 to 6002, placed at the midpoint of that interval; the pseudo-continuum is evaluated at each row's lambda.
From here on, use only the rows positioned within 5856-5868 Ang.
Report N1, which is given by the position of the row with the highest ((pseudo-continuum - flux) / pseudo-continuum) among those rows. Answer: 5859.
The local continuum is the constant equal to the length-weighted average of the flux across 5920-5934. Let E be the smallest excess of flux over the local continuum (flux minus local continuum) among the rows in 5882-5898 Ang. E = -62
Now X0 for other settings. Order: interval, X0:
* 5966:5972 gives -0.5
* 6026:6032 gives -0.1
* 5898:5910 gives 0.6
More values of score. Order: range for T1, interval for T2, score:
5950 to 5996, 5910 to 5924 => 518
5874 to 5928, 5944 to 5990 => 519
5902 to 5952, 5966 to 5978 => 526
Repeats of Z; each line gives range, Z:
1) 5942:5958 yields 271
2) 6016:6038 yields 248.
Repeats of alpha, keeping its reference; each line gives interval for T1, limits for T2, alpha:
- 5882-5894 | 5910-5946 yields 22.7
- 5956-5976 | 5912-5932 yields 31.7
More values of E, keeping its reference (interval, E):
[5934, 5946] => -25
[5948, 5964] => -49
